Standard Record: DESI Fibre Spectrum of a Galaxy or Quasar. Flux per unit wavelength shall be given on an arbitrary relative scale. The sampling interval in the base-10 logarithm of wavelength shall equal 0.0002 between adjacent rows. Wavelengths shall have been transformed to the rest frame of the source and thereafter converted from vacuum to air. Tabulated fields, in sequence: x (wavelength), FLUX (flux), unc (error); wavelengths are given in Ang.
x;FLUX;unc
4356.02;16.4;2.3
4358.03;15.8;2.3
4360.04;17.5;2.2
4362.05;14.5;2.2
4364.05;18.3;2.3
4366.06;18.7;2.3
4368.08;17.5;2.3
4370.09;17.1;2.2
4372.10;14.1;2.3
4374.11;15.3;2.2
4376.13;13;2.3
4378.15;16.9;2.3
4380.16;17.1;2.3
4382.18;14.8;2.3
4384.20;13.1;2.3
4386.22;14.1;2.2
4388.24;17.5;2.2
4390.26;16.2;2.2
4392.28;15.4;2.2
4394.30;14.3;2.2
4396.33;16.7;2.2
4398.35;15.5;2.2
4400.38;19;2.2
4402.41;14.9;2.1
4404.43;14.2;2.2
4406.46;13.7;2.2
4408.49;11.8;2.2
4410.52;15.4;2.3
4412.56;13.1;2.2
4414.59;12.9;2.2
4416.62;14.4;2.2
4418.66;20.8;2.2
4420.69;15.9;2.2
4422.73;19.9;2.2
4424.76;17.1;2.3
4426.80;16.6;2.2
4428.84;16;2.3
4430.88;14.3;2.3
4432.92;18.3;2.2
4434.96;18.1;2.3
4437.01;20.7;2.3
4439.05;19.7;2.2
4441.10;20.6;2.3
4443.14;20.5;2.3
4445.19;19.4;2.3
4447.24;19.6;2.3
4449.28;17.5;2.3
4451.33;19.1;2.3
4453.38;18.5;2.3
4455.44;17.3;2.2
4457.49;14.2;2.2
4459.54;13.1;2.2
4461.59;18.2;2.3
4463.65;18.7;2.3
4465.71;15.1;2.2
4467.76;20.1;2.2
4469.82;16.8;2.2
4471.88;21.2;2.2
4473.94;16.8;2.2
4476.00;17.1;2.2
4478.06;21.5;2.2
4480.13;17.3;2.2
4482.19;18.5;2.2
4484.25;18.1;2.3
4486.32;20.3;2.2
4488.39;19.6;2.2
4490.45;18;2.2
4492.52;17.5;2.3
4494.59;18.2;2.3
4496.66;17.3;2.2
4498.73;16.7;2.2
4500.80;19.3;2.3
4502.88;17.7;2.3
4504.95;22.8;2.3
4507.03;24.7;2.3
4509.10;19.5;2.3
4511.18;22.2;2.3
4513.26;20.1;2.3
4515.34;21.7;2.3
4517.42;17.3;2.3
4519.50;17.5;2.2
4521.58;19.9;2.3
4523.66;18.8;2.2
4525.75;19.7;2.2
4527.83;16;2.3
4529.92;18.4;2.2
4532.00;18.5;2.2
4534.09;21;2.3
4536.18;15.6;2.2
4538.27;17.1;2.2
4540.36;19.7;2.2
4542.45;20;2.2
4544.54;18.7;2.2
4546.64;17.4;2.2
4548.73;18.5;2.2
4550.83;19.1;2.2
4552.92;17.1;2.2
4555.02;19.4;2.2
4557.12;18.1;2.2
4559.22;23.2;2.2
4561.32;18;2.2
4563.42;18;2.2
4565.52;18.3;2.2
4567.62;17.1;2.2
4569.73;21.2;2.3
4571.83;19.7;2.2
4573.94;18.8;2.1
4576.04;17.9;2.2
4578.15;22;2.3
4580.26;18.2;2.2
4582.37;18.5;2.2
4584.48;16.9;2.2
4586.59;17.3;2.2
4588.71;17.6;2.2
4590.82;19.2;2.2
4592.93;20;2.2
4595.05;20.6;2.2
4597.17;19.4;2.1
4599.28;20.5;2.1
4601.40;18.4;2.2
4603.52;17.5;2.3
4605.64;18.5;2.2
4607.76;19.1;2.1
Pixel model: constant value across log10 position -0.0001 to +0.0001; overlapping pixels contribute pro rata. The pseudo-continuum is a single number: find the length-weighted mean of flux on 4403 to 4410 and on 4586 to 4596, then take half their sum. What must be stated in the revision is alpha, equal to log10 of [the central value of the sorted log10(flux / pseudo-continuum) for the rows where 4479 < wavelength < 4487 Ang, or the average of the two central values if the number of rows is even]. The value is -1.29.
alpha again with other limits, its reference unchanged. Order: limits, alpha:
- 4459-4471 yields -1.50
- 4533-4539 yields -1.65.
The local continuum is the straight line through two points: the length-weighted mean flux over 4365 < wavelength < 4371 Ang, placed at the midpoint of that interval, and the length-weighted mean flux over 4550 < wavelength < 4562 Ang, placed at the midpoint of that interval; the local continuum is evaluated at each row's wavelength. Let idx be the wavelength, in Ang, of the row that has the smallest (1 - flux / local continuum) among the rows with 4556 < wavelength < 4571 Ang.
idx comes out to 4559.22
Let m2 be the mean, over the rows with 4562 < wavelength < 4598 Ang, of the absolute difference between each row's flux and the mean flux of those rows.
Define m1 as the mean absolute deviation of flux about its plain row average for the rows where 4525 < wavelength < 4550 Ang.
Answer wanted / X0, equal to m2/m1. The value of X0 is 1.0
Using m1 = 1.24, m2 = 1.2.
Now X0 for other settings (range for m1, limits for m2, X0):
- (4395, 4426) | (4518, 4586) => 0.6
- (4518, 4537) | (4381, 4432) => 1.2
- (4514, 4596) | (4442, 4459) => 1.1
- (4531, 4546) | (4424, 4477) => 1.3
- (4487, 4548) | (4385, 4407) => 0.8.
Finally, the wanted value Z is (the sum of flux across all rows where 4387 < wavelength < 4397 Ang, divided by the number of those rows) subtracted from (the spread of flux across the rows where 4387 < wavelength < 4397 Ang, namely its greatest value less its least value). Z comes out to -12.8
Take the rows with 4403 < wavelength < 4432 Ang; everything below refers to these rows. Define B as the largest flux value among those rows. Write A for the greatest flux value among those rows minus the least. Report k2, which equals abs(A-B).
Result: 11.8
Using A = 9.0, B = 20.8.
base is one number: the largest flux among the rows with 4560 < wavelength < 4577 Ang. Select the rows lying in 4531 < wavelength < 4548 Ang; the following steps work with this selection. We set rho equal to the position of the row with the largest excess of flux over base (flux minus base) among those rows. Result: 4534.09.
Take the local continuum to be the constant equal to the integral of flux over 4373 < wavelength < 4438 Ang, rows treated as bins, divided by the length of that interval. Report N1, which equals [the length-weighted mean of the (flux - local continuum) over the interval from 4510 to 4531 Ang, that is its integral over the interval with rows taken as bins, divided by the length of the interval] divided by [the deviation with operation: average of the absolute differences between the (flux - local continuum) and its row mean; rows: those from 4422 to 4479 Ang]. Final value 1.9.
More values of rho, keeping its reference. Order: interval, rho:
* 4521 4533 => 4521.58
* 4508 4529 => 4511.18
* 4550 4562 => 4559.22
